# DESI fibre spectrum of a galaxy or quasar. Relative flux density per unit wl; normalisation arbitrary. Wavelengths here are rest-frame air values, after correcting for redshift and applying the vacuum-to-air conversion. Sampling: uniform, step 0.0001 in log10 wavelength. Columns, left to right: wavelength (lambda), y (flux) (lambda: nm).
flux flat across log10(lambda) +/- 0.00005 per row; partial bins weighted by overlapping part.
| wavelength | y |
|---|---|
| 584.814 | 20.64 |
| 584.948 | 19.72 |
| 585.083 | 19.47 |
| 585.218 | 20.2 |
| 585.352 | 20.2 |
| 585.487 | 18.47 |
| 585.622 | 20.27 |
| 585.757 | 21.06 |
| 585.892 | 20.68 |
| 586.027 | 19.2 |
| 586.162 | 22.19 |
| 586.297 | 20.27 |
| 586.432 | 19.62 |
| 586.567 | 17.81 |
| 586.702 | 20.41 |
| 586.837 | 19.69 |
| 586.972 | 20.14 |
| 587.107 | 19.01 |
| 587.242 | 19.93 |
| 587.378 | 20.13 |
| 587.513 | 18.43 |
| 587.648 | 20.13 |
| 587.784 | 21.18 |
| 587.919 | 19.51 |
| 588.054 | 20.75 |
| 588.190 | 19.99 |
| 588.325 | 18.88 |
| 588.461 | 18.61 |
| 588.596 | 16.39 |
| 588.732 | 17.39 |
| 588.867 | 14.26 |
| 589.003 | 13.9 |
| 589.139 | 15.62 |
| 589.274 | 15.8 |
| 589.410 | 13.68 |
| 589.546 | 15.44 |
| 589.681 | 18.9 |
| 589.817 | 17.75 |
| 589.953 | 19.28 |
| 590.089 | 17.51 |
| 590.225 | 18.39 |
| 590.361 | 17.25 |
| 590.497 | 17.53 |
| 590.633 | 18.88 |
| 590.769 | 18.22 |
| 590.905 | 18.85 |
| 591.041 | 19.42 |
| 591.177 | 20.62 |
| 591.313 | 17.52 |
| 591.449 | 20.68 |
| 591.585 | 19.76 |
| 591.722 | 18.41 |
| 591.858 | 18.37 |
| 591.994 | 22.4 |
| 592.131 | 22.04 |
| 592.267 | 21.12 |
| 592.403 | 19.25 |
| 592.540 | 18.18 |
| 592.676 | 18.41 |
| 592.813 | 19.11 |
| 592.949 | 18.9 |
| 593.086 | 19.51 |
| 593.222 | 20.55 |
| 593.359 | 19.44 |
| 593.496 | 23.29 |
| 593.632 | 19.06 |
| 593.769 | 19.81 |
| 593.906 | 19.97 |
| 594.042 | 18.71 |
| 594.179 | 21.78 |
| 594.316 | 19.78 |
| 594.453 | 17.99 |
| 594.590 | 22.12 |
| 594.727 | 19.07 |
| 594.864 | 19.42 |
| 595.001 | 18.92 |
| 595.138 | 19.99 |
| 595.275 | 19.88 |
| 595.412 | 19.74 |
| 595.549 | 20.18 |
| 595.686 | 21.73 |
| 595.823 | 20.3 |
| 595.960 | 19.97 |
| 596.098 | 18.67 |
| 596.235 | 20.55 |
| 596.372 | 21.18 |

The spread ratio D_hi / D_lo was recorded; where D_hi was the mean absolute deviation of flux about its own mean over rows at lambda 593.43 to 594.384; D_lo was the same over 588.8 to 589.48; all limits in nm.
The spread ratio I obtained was 1.5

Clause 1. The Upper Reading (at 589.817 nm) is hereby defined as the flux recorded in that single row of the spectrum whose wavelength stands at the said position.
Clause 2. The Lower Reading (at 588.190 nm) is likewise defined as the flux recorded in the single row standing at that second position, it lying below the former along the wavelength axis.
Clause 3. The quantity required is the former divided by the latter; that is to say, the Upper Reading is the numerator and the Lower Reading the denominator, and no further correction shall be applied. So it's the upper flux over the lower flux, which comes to 0.89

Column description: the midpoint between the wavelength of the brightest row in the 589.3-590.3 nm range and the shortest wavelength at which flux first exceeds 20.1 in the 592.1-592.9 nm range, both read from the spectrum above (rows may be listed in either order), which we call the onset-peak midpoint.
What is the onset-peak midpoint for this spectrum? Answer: 591.04 nm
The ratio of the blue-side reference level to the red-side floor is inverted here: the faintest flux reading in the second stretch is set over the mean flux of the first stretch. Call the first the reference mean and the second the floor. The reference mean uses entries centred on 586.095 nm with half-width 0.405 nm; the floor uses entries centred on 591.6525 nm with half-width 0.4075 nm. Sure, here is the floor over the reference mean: 0.85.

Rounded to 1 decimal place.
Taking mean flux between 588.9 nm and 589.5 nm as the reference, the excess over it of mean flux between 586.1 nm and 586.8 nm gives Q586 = 5.3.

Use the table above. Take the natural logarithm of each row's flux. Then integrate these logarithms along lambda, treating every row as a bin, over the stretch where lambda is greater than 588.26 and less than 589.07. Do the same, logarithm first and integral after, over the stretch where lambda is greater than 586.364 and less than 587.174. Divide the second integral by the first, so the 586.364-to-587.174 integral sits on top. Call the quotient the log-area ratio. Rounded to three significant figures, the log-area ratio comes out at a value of 1.06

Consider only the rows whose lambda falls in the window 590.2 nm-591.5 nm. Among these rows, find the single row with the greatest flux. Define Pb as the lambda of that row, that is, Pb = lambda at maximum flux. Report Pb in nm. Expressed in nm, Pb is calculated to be 591.449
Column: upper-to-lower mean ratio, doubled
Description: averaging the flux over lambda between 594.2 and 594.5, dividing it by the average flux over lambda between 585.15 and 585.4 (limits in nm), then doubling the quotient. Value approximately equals 1.9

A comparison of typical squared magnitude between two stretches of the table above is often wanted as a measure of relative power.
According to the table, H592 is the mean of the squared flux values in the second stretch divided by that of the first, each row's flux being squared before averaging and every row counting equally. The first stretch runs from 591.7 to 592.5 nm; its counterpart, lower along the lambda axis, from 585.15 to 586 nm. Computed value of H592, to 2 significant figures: 0.98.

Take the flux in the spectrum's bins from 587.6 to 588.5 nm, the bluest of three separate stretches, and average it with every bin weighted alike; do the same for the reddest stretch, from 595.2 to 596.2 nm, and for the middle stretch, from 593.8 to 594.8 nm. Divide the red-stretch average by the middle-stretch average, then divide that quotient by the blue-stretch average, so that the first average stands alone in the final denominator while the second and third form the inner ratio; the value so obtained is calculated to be 0.0507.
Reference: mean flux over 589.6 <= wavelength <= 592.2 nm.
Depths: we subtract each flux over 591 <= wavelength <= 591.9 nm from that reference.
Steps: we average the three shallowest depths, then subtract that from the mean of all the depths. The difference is 1.1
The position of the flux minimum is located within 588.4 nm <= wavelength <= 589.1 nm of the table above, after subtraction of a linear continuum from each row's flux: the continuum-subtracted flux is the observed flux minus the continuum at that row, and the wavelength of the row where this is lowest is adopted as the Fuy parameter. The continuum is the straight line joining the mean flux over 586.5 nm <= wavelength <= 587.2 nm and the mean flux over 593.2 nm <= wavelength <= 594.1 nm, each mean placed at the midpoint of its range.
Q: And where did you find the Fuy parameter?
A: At 589.003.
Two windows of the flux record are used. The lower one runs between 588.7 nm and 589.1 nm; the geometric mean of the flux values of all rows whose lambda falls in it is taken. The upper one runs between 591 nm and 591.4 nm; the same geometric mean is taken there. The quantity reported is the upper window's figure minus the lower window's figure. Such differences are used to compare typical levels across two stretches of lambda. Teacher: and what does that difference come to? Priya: 4.0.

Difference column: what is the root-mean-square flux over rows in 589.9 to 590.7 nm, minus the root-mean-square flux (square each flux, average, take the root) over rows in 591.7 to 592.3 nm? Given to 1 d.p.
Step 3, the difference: -2.4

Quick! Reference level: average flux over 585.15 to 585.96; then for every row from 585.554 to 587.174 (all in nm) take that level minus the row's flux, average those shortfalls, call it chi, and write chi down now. 0.1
